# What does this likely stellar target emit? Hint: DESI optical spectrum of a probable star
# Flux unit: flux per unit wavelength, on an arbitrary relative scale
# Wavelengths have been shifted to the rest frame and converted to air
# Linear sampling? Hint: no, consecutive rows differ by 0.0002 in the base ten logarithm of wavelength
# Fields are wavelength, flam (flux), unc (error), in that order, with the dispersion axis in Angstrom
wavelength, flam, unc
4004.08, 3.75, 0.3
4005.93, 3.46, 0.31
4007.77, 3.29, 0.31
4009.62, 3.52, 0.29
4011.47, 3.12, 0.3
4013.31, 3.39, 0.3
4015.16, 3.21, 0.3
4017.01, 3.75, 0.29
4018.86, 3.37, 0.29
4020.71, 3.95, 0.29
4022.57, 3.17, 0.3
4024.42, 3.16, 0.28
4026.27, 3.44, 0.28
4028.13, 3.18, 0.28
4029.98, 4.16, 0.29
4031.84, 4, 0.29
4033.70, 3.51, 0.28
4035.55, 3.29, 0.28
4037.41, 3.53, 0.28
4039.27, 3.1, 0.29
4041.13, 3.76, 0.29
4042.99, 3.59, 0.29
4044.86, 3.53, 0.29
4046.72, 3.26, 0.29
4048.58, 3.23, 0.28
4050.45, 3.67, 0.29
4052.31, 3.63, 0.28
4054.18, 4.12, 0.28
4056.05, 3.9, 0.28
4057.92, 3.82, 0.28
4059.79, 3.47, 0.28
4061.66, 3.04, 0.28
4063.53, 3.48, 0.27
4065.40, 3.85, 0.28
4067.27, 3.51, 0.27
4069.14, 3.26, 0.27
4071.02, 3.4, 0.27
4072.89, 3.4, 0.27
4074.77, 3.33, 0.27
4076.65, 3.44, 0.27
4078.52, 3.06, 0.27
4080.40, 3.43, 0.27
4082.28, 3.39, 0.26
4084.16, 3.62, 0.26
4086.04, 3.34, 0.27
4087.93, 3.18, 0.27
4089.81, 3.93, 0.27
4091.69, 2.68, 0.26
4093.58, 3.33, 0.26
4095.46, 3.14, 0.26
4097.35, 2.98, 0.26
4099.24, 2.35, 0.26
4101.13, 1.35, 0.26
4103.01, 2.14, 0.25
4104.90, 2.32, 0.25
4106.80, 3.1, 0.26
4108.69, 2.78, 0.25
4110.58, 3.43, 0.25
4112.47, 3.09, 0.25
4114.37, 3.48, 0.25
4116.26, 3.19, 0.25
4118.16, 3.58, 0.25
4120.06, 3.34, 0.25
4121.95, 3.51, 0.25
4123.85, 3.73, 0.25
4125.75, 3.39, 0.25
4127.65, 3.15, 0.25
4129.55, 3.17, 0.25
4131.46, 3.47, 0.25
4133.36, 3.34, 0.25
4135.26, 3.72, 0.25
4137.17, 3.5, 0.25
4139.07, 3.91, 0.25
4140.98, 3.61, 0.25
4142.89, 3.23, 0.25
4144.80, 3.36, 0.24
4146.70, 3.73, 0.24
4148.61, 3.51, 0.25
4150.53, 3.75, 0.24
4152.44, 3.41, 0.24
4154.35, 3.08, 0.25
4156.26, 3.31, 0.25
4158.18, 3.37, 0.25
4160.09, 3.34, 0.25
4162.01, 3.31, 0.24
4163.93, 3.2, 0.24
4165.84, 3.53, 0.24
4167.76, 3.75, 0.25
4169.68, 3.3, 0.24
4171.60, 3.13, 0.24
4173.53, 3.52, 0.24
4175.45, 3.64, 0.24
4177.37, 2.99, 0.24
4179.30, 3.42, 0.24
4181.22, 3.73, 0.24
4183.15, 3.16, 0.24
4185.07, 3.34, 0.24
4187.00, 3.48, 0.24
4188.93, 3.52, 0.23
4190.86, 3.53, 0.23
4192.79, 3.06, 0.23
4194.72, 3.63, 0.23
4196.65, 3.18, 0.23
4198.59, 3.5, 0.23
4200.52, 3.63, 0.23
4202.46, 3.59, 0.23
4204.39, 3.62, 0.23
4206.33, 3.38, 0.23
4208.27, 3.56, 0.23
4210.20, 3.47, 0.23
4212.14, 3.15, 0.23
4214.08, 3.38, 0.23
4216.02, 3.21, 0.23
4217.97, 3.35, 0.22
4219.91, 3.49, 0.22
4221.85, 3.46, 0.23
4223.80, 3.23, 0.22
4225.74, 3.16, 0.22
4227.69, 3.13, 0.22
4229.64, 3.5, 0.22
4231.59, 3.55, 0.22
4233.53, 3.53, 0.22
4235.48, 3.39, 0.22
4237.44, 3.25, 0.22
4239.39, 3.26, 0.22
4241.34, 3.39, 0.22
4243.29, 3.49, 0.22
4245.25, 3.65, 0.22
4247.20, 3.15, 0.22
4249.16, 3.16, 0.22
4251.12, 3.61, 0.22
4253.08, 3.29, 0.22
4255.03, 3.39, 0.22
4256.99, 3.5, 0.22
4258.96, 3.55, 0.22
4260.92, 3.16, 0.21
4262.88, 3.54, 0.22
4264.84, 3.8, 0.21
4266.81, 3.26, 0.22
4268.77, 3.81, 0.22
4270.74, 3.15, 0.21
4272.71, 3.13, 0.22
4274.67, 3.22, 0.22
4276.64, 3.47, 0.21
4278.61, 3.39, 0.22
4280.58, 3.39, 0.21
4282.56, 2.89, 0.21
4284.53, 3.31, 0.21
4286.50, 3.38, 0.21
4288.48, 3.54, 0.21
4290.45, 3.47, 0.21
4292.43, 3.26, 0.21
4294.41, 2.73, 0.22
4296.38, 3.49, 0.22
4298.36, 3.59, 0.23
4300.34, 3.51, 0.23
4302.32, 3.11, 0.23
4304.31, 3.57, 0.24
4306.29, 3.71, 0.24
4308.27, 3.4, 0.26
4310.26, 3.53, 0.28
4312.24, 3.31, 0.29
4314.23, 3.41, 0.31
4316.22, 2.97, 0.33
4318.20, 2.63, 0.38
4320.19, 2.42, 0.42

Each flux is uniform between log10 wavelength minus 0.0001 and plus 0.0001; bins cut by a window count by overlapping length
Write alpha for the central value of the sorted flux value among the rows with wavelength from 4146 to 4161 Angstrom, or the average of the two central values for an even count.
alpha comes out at 3.39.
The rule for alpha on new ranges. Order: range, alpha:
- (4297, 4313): 3.52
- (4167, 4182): 3.47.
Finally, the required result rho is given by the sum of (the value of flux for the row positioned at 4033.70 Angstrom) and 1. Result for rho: 4.51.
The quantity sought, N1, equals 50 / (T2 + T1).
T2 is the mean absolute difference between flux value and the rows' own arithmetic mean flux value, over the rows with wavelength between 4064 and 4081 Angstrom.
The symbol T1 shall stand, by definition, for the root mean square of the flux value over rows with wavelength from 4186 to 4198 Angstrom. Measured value 14.1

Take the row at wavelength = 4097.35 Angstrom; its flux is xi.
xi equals 2.98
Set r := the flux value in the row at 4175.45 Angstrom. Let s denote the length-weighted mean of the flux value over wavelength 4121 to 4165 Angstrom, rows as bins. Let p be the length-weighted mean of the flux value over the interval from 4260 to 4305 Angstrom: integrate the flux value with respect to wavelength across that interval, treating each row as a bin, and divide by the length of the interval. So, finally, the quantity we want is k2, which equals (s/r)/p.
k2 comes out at 0.28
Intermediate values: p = 3.35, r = 3.64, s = 3.44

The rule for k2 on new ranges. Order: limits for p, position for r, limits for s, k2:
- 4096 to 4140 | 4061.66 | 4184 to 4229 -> 0.36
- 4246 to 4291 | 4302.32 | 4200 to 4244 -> 0.32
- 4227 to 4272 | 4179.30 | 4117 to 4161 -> 0.30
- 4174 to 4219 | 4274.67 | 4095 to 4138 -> 0.28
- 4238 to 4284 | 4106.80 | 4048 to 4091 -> 0.33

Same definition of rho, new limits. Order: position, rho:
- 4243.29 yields 4.49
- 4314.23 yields 4.41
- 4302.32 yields 4.11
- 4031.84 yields 5.00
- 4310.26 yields 4.53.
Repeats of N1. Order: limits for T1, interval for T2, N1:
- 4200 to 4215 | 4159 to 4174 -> 13.7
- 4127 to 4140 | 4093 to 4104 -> 12.3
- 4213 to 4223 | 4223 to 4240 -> 14.2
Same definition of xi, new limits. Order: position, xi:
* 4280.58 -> 3.39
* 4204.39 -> 3.62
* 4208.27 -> 3.56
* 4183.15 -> 3.16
